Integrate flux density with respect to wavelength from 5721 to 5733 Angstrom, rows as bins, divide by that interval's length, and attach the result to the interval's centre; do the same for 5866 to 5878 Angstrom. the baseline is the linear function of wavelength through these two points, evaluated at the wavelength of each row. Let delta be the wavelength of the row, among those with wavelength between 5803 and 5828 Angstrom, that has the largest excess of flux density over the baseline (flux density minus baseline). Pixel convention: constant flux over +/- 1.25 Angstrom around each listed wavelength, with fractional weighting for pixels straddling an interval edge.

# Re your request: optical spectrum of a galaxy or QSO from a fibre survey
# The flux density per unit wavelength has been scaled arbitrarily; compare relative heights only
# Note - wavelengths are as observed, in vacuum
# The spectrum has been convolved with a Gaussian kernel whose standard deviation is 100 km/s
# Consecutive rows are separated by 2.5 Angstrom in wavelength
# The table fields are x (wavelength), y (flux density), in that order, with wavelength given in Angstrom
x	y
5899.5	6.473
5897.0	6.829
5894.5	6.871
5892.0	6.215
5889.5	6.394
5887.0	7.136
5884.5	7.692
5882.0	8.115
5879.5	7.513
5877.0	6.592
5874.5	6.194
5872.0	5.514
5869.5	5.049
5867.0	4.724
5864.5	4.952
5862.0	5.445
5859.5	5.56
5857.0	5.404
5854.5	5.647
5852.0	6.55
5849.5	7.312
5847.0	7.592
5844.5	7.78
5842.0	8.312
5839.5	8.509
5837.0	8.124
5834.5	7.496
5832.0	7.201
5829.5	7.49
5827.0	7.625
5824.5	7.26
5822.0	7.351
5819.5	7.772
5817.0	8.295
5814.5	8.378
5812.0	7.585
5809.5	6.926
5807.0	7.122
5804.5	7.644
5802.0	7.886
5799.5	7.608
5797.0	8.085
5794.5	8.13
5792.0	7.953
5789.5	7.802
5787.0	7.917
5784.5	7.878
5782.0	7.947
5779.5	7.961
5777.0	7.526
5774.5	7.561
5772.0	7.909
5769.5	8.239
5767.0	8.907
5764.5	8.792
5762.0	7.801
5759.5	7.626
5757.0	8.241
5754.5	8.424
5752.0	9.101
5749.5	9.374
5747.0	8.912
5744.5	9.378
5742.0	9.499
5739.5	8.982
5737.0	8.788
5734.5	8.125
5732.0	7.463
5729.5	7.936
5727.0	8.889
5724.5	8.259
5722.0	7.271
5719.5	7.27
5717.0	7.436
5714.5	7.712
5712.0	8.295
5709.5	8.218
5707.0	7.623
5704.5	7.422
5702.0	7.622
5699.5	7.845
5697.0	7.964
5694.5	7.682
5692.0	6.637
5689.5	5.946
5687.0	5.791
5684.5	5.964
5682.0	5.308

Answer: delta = 5814.5 Angstrom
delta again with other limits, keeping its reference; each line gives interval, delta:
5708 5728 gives 5727.0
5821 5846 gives 5839.5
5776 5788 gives 5787.0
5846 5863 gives 5847.0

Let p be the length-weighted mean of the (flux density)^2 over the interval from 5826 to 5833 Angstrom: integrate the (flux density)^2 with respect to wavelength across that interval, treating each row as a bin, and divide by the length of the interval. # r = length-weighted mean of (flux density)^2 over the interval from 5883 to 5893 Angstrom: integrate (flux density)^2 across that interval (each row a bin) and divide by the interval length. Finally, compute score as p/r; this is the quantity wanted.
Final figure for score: 1.15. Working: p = 55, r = 48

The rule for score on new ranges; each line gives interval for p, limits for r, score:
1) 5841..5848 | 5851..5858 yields 1.80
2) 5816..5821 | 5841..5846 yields 0.99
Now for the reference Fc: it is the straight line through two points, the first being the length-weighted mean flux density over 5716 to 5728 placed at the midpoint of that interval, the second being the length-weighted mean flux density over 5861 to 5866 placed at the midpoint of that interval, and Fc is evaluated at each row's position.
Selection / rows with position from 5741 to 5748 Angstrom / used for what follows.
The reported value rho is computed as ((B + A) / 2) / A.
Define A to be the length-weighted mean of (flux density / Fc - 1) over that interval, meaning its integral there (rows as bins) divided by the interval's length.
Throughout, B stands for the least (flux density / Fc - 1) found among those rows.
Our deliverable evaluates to 0.92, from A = 0.25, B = 0.21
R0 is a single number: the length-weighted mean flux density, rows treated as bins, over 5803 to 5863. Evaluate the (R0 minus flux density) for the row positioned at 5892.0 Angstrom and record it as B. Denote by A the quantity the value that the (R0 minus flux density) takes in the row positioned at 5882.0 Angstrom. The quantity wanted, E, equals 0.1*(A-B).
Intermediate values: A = -0.84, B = 1.1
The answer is -0.19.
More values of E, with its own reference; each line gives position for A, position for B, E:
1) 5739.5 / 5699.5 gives -0.11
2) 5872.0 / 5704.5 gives 0.19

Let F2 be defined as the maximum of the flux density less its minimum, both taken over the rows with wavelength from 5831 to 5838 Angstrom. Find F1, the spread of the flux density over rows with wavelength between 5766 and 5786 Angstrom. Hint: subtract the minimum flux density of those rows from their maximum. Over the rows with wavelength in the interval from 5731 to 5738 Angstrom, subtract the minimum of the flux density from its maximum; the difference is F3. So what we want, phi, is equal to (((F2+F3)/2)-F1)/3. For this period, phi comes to -0.09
